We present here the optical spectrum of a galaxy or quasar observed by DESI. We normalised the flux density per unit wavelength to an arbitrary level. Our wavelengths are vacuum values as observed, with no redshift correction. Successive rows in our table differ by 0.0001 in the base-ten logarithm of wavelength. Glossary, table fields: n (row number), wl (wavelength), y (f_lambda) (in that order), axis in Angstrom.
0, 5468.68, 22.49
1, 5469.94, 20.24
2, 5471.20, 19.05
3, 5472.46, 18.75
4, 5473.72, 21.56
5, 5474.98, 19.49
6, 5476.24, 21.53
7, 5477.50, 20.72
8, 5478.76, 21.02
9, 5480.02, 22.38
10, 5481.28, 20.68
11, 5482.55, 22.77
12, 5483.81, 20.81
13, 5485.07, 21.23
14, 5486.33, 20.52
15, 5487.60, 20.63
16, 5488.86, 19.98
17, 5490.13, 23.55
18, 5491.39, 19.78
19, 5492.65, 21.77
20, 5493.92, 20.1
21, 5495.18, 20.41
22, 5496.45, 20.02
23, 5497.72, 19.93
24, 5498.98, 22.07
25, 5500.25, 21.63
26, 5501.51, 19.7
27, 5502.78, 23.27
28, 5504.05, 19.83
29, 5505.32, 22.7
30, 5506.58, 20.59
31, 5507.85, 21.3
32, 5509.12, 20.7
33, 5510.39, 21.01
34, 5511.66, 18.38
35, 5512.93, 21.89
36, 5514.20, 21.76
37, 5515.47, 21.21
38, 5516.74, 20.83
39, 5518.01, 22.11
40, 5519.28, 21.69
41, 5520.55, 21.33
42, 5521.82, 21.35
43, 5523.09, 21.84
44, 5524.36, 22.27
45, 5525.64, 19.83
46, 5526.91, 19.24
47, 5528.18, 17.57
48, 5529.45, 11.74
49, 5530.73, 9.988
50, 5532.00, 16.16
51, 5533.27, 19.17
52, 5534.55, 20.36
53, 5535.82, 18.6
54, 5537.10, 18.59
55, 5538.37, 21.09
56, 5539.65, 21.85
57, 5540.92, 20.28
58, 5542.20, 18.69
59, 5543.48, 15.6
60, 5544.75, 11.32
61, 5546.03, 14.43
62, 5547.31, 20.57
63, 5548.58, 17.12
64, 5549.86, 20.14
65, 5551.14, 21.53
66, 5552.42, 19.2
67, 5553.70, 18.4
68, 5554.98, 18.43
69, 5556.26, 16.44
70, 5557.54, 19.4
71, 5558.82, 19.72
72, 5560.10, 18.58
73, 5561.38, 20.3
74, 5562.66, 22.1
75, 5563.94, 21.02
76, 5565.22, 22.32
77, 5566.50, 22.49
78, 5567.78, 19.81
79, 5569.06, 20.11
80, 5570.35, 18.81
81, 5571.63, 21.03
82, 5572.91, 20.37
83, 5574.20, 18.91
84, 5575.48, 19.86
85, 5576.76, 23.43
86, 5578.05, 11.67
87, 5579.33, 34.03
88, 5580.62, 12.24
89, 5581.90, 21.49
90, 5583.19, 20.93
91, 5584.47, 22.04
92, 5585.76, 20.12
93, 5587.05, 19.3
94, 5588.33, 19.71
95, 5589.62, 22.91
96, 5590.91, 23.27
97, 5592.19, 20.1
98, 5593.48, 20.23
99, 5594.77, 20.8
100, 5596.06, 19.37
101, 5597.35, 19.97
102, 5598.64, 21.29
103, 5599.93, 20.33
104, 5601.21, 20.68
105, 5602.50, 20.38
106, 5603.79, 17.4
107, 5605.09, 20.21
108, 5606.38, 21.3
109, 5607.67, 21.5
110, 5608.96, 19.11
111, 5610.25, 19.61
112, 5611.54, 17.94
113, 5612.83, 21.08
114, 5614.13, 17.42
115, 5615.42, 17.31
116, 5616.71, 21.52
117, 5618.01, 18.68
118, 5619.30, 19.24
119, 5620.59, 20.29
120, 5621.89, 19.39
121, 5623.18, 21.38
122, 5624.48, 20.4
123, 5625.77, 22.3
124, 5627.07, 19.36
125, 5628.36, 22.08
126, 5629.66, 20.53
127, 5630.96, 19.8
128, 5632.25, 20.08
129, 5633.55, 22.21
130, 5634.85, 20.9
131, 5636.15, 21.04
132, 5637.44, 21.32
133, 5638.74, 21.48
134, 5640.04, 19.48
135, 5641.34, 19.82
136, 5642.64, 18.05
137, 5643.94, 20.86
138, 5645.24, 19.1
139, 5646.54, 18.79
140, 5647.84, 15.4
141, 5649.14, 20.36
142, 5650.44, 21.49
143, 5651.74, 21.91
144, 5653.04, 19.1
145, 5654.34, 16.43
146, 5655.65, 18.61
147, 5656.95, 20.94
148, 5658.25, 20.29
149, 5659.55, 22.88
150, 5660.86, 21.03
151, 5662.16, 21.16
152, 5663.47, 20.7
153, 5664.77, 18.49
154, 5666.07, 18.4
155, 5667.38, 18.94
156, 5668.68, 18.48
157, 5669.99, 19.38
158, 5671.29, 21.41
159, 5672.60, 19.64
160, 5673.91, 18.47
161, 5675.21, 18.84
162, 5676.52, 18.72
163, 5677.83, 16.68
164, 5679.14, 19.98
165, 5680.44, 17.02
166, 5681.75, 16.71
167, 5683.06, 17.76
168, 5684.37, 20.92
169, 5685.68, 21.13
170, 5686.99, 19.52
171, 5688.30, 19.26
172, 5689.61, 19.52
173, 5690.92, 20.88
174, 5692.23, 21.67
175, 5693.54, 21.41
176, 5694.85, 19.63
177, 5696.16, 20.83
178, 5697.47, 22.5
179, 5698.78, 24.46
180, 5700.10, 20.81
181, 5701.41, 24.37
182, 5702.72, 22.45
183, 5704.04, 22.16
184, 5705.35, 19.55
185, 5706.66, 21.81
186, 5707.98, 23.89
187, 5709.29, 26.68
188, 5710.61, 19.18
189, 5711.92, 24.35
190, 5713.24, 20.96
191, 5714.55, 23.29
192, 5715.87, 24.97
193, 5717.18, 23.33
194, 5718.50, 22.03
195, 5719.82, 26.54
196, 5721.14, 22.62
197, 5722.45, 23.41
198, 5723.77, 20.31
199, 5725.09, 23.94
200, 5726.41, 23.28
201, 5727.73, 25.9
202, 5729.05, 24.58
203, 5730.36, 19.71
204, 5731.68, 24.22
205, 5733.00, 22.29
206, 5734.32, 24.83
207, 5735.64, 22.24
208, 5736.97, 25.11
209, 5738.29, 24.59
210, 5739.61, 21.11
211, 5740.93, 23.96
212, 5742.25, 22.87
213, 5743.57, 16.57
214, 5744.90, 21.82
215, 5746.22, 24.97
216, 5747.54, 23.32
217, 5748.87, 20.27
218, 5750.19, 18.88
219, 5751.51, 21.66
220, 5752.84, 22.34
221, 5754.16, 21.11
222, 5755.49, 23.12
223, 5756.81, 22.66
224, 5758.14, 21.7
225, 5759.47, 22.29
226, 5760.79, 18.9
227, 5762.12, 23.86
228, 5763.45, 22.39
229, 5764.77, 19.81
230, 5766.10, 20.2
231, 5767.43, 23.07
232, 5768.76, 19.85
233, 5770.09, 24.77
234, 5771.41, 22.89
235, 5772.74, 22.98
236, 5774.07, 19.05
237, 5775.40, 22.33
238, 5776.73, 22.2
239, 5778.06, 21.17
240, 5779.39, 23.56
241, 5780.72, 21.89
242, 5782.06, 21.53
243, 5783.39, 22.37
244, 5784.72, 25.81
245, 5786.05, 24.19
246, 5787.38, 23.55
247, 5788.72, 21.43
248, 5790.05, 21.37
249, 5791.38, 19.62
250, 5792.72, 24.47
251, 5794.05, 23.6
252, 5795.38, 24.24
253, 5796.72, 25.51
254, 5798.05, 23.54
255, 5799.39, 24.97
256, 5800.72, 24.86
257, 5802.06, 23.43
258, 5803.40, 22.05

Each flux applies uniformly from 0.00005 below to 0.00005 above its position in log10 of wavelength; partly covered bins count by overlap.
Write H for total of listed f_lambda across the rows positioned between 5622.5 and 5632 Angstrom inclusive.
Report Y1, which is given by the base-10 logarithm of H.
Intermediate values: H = 146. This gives 2.16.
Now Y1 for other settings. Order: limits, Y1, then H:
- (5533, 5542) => 2.15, 140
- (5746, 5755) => 2.18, 153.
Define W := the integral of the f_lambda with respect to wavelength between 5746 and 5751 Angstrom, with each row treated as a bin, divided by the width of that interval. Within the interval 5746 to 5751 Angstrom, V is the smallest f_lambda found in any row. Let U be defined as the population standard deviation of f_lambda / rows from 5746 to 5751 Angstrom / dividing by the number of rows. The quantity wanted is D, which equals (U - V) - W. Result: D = -38.1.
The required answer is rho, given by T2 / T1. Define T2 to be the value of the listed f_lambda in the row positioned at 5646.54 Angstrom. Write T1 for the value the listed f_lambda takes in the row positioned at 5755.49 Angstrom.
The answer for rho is 0.81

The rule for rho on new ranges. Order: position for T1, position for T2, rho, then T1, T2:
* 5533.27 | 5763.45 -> 1.17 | 19.17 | 22.39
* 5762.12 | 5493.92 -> 0.84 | 23.86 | 20.1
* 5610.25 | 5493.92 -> 1.02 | 19.61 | 20.1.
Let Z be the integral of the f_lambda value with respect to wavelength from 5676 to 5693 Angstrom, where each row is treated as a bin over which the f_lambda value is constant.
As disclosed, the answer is 327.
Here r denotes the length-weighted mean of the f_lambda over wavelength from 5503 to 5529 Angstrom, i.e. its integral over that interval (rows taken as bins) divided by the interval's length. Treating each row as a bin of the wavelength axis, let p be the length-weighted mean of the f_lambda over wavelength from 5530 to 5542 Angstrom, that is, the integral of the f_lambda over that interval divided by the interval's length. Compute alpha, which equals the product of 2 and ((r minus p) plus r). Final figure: 46.6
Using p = 18.4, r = 20.8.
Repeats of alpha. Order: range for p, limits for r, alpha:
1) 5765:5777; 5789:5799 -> 49.0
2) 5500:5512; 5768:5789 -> 48.1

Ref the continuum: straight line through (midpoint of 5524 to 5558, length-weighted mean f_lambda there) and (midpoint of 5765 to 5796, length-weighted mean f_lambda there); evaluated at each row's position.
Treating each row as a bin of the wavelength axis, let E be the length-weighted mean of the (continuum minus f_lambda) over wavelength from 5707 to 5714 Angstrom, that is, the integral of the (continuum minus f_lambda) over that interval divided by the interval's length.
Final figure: -1.8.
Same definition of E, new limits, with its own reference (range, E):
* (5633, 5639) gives -1.6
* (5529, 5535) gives 2.4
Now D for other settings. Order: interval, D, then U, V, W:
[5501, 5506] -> -39.5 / 1.6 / 19.7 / 21.4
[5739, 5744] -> -35.1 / 2.8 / 16.57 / 21.4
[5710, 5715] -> -39.1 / 2.0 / 19.18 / 21.9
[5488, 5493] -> -39.5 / 1.5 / 19.78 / 21.2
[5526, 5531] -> -21.4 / 3.9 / 9.988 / 15.3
